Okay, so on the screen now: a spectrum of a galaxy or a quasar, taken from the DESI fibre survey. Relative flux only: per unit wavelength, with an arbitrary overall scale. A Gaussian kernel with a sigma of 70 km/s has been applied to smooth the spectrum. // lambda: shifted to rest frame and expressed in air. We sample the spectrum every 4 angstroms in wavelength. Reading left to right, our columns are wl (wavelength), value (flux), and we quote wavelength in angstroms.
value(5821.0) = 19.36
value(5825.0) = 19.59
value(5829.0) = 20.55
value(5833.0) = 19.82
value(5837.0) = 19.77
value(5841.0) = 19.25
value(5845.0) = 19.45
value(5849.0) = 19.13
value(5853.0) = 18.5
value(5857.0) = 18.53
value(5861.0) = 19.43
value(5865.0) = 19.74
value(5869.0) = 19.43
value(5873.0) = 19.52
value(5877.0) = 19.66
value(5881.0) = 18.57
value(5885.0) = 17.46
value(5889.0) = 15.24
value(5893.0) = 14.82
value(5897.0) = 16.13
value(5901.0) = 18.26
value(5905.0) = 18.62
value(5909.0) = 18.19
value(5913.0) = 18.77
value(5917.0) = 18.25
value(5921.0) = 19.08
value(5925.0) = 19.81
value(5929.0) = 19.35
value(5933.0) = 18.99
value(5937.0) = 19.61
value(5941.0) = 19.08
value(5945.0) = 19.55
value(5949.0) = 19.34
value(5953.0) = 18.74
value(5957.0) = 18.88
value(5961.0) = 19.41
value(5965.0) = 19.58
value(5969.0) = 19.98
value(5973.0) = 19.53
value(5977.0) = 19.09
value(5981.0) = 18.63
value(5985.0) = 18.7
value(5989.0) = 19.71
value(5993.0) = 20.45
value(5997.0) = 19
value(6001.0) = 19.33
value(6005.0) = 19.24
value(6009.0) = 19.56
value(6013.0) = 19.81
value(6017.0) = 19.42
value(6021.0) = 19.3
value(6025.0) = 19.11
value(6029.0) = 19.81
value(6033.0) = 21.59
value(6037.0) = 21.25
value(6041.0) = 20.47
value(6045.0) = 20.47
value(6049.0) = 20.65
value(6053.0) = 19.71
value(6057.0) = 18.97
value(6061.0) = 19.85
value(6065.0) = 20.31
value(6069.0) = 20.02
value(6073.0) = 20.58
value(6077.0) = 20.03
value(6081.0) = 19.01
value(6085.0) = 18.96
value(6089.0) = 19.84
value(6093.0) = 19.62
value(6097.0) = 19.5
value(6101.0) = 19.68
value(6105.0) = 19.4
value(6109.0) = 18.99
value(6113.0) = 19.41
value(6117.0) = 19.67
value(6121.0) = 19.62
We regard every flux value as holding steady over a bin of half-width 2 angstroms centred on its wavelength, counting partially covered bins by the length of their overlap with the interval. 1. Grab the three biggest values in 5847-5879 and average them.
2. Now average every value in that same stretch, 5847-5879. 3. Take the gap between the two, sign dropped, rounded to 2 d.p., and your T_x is 0.40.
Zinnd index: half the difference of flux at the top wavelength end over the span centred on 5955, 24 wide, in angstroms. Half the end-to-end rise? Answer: 0.0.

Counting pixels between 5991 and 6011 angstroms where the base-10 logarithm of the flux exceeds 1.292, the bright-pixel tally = 1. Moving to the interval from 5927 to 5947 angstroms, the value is 1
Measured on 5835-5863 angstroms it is 1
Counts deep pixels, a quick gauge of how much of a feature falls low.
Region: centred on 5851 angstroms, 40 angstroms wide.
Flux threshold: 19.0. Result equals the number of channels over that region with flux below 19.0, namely 2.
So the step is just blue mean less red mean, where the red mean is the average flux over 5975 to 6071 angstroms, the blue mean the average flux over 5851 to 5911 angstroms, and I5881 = -1.63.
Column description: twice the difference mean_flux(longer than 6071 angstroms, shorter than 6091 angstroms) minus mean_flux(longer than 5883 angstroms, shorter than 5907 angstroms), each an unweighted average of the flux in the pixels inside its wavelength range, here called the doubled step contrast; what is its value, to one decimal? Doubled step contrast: 5.9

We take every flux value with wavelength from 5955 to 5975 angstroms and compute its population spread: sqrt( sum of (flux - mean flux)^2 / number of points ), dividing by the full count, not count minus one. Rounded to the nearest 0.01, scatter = 0.35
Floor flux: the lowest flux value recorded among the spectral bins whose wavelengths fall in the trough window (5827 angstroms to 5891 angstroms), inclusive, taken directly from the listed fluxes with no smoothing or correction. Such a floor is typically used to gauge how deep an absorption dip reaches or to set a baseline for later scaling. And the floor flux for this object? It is 15.24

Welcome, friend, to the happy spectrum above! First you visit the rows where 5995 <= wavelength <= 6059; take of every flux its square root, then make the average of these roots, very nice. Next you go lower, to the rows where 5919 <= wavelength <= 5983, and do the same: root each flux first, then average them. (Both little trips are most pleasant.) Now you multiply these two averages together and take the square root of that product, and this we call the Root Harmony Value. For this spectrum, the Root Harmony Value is 4.42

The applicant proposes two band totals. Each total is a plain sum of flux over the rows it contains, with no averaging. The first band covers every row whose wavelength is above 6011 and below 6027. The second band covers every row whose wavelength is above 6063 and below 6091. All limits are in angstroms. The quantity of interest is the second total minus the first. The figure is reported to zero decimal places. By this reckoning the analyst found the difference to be 61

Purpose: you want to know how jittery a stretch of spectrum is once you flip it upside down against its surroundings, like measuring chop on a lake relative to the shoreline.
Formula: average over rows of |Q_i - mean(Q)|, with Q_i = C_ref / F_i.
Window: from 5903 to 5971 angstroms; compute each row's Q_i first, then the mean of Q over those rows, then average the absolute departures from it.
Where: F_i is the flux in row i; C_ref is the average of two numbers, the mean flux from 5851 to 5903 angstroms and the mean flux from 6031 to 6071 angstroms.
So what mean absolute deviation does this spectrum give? 0.0222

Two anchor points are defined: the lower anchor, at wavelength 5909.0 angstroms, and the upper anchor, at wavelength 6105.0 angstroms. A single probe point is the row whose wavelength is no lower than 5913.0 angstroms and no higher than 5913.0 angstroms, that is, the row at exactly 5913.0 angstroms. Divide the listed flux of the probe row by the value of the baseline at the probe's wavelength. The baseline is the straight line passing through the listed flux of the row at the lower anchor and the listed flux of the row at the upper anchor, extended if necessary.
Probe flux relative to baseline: 1.030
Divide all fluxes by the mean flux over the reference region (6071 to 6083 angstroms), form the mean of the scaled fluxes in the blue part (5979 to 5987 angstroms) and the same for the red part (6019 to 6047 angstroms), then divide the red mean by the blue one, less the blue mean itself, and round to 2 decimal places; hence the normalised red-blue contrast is 0.15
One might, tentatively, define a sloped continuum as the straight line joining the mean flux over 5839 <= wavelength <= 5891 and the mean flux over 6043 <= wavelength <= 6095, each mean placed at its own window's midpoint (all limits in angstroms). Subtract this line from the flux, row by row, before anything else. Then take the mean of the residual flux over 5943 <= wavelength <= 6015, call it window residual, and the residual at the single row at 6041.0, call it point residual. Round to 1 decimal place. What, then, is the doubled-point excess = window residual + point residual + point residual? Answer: 1.5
